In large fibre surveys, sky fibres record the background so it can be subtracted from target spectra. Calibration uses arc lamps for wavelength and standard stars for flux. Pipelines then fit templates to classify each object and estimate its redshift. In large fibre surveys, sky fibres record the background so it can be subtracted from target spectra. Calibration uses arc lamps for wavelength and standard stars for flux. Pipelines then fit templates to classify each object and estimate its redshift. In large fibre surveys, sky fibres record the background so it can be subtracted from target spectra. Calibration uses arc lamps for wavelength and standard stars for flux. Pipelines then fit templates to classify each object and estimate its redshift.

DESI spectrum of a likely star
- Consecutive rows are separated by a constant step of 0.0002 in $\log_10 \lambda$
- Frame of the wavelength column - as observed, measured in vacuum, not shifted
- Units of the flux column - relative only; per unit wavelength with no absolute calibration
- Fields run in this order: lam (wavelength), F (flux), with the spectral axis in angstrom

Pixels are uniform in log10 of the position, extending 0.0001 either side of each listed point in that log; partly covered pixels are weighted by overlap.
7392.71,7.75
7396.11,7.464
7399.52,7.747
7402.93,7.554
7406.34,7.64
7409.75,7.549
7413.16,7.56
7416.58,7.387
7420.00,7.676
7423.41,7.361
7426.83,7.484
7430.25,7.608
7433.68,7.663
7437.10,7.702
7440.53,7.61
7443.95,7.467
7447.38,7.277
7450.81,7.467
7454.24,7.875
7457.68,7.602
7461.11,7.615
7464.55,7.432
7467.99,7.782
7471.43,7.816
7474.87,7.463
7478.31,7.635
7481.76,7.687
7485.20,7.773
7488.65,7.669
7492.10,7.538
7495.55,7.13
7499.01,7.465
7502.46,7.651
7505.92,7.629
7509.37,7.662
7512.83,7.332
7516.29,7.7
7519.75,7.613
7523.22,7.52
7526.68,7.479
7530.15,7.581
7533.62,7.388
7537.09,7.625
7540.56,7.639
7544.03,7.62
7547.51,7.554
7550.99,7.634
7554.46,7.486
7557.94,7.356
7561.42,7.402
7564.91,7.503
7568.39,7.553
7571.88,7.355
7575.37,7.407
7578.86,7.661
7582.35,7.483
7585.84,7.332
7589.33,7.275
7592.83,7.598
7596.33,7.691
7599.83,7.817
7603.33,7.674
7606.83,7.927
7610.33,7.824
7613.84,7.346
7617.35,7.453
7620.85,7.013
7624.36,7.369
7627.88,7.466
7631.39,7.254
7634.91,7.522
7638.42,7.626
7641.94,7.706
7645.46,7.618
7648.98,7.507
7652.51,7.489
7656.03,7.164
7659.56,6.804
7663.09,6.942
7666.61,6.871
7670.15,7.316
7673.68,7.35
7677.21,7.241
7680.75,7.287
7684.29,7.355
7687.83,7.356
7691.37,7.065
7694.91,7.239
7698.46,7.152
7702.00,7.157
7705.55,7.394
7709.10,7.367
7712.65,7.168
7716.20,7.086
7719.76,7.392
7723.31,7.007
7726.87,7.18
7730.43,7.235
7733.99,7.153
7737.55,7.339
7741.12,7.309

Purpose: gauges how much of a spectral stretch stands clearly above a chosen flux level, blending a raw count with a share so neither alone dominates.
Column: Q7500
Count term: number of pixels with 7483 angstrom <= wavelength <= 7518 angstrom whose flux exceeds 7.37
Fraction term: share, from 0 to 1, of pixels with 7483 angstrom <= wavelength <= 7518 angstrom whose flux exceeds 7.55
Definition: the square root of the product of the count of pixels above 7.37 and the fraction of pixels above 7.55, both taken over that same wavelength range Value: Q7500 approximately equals 2.19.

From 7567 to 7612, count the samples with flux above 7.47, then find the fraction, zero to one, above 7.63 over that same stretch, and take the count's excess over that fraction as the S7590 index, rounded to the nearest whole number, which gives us 9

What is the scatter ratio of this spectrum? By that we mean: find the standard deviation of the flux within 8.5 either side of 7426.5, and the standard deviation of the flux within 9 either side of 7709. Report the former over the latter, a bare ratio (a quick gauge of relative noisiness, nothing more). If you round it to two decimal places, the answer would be 0.97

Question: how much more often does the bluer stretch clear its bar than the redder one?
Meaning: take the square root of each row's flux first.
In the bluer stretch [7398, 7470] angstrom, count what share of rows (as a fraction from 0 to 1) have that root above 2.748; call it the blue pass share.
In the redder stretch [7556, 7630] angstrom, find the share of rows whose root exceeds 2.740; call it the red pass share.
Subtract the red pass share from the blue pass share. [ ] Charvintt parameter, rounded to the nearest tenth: 0.2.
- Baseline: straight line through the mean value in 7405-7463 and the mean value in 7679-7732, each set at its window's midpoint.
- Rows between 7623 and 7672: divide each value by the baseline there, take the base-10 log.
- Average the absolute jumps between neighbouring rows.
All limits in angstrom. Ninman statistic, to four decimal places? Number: 0.0107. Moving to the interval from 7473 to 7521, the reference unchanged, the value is 0.0103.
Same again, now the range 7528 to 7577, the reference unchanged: 0.0060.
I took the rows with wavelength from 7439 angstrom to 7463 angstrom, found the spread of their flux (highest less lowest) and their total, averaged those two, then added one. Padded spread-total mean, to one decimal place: 27.8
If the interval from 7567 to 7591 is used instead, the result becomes 27.2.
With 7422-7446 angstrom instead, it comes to 27.6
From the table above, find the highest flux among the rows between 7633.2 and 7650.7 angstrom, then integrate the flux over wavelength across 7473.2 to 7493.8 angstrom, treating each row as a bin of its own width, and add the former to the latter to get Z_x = 165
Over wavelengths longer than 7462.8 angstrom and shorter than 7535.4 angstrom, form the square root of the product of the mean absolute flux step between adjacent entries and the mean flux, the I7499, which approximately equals 1.1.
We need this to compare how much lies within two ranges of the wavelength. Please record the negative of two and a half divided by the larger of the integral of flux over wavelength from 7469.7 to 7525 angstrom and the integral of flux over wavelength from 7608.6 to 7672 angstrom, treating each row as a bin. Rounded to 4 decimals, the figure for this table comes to -0.0054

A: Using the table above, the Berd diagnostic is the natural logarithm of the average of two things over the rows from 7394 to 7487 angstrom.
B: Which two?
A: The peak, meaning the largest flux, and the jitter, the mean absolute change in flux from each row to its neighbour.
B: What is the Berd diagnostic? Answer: 1.39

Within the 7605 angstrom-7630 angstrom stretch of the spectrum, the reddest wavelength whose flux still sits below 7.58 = 7627.88 angstrom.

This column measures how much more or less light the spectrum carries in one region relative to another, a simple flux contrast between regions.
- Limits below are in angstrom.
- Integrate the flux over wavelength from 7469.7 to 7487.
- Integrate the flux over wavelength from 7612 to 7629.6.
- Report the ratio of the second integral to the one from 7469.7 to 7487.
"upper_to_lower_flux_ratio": 0.97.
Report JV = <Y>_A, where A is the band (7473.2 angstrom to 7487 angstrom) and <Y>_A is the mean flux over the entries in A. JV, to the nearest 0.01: 7.64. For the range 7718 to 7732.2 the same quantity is 7.20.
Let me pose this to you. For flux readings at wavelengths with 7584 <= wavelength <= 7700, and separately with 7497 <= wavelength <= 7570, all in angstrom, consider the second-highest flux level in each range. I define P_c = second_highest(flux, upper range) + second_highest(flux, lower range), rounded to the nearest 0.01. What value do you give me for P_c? 15.49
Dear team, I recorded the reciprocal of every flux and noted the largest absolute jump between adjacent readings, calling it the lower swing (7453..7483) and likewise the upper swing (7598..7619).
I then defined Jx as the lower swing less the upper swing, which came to -0.0023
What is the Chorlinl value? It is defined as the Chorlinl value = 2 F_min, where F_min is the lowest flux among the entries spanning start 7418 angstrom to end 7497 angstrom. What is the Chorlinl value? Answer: 14.3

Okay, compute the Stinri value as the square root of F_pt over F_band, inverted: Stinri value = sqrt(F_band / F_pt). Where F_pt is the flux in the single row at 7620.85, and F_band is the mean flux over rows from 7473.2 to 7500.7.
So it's 1.04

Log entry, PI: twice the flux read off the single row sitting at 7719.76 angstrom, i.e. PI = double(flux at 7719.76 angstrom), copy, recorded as 14.8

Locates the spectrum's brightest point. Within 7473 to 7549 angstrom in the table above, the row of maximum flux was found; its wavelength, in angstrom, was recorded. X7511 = 7485.20 angstrom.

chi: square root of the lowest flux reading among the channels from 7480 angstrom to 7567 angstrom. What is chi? 2.67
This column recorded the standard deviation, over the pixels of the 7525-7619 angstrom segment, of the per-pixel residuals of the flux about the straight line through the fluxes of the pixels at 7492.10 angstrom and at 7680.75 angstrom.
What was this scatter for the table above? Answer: 0.17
